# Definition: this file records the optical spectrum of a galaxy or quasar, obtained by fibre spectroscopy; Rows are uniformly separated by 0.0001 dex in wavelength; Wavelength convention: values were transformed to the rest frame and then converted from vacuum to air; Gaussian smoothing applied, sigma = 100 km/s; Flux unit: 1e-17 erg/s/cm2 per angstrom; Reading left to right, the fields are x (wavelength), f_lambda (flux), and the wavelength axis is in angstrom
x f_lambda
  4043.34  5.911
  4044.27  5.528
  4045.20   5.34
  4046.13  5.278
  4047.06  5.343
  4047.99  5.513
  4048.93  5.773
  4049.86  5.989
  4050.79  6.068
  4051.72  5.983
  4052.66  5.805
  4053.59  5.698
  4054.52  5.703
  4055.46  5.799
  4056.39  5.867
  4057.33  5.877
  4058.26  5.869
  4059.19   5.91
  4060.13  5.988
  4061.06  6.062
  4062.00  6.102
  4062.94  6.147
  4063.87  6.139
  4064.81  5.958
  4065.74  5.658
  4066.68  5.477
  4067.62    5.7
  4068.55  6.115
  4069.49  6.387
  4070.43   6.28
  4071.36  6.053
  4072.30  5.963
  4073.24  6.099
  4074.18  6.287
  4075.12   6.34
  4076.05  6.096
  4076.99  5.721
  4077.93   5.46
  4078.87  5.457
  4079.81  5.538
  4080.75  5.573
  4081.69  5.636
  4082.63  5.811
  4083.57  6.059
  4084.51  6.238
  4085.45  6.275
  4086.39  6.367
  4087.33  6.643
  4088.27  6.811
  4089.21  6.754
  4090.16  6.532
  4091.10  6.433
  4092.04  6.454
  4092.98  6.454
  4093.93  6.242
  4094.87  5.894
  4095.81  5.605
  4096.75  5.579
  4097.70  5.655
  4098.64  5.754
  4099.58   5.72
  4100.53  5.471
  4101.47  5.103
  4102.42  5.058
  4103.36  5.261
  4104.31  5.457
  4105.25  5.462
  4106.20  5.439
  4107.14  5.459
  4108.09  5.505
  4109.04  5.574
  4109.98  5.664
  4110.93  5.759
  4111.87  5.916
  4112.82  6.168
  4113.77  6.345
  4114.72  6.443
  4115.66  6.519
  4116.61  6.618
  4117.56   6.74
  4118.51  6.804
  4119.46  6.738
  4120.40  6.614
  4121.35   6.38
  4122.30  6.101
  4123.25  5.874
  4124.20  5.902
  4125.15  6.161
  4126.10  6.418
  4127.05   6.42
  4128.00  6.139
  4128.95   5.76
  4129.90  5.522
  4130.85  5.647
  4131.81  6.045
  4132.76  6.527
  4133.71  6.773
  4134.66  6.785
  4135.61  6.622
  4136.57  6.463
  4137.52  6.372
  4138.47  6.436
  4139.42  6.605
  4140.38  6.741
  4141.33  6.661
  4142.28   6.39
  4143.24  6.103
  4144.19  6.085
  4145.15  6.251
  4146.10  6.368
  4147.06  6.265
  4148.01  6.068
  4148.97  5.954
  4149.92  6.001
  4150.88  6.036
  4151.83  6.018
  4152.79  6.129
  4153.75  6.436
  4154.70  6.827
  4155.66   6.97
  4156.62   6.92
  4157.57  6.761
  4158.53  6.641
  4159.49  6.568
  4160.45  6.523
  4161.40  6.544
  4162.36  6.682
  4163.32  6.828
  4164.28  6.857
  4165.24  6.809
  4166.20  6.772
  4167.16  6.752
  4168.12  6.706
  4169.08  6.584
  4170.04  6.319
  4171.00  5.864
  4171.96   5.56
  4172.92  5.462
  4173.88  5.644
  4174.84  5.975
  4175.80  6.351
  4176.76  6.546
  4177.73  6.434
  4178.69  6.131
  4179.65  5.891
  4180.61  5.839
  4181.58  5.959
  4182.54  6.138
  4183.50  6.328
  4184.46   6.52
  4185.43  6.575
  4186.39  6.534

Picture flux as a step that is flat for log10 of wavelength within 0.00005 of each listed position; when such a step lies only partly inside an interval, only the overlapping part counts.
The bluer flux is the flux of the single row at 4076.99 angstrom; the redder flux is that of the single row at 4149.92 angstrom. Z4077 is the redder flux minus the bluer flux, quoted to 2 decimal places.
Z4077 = 0.28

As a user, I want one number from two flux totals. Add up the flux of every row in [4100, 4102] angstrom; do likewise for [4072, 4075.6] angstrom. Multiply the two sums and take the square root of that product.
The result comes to 16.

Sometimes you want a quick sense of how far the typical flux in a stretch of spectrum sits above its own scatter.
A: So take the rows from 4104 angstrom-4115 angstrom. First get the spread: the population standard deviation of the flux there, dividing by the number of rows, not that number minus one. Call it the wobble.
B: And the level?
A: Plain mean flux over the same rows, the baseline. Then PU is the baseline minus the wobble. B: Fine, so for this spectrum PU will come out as 5.41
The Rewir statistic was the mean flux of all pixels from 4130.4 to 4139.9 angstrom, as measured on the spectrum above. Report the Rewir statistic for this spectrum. 6.43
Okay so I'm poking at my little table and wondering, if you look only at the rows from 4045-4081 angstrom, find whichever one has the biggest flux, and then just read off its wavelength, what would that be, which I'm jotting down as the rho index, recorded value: 4069.49 angstrom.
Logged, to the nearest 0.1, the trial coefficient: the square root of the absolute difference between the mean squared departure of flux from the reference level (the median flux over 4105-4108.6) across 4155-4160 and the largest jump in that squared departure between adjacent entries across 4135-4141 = 1.2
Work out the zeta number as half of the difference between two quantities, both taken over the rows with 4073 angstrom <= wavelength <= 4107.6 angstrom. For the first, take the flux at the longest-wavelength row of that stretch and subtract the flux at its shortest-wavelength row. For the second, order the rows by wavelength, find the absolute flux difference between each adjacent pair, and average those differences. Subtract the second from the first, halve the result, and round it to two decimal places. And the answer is -0.39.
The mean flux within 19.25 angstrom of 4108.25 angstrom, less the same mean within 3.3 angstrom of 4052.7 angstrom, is 0.1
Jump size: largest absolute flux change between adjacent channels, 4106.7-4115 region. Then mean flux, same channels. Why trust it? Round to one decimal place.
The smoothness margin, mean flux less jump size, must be 5.6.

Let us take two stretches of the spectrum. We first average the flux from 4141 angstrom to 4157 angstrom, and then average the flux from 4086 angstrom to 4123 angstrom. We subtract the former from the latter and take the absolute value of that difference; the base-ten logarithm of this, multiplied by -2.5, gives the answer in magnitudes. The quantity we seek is 1.4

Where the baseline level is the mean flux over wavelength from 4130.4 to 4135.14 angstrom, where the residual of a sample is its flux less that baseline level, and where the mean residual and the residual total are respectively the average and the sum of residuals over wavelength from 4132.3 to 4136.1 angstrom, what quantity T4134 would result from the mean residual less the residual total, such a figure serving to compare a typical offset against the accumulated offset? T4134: -1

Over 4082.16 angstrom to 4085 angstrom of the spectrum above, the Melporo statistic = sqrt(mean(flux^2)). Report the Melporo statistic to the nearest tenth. 6.0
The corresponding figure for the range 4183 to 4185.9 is 6.5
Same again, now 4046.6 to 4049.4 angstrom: 5.5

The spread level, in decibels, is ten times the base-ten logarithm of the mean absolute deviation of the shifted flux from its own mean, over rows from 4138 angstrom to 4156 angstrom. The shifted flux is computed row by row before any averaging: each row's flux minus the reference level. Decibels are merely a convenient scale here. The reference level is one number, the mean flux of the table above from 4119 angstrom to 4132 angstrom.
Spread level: -5.9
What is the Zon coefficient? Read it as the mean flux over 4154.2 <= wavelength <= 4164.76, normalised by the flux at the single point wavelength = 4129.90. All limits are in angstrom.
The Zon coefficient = 1.22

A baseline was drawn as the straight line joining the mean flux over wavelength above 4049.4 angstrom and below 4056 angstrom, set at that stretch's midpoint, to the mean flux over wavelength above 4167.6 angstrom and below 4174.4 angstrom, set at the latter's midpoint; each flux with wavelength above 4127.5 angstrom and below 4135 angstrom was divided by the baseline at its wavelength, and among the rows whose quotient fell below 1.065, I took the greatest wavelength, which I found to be 4131.81 angstrom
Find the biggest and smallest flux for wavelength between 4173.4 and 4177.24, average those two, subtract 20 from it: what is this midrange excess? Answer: -13.9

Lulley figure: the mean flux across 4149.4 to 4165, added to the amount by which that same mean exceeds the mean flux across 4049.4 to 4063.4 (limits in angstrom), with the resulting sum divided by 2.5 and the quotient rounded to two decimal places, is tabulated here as 2.87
